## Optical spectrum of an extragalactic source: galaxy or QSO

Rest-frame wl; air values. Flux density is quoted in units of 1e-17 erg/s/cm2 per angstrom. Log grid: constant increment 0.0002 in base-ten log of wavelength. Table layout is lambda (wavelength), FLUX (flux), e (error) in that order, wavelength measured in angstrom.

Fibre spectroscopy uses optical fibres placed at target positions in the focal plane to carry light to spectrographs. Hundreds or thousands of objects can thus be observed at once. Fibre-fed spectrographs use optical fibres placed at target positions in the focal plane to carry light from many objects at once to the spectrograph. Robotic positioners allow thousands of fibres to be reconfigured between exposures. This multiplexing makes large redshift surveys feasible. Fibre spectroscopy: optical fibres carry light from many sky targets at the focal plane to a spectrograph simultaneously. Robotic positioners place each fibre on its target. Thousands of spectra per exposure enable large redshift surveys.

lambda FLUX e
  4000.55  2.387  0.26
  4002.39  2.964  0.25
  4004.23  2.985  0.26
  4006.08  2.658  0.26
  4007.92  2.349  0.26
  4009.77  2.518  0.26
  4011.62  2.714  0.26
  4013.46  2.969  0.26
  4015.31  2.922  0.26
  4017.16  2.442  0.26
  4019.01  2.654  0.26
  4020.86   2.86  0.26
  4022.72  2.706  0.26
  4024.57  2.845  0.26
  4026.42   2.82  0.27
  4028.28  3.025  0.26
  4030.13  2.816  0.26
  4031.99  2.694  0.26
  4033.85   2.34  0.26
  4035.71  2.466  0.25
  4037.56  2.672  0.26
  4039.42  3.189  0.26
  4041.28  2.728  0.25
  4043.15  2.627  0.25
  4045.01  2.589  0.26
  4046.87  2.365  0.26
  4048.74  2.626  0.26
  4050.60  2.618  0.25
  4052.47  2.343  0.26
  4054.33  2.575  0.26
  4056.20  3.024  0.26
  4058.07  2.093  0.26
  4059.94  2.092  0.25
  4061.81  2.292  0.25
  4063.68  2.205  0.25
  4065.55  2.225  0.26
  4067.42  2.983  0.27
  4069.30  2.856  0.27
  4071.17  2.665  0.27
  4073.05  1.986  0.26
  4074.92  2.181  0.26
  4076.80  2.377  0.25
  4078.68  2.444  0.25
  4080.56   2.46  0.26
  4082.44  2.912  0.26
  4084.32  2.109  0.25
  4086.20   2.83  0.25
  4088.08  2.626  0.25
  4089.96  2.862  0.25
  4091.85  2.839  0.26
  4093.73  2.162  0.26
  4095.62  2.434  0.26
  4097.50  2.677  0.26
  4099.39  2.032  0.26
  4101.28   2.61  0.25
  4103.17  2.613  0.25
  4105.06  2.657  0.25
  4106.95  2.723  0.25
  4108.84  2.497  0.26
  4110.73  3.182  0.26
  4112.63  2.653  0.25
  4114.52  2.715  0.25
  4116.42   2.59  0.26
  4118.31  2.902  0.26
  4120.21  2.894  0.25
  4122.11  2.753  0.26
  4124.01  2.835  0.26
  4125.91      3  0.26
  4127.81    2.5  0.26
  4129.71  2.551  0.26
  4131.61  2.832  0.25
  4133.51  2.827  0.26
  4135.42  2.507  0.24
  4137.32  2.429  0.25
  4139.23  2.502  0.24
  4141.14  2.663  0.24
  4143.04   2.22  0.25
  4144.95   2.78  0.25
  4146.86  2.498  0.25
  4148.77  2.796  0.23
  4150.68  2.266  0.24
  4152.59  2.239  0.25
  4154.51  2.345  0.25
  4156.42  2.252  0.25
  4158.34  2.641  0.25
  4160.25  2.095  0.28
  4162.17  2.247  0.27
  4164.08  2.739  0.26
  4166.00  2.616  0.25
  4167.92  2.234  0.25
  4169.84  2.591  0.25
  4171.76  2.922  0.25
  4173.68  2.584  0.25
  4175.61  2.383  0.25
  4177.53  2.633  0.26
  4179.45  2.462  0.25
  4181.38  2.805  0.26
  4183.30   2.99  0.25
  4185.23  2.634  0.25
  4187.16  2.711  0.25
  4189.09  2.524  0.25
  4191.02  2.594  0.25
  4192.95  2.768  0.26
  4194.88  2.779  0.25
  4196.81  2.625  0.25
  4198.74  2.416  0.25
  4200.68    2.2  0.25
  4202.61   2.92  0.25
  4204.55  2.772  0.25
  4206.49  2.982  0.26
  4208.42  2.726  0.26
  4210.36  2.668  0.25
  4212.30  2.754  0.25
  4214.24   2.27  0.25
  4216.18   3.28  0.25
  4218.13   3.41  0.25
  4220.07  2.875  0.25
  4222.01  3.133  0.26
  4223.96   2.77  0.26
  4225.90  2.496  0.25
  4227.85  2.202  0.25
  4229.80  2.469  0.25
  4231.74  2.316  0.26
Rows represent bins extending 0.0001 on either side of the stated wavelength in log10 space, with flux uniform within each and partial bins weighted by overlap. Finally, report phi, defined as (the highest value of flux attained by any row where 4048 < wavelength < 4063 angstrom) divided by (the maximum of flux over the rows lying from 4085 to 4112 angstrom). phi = 0.95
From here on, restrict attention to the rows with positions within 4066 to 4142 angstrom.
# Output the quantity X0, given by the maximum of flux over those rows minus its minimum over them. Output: 1.20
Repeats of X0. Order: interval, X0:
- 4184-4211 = 0.78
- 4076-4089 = 0.80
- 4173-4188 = 0.61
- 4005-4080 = 1.20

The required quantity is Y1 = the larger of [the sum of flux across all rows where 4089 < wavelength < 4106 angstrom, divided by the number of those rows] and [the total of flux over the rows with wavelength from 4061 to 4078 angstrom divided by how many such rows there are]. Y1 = 2.54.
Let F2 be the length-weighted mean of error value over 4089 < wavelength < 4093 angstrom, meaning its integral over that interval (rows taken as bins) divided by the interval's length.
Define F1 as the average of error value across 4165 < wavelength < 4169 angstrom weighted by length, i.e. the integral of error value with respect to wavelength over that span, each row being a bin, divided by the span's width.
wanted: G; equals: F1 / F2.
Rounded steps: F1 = 0.250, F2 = 0.255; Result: 0.98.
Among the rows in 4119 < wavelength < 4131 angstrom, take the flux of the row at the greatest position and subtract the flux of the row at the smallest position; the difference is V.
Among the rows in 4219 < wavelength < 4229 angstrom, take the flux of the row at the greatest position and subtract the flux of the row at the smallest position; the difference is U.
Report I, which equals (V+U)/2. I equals -0.51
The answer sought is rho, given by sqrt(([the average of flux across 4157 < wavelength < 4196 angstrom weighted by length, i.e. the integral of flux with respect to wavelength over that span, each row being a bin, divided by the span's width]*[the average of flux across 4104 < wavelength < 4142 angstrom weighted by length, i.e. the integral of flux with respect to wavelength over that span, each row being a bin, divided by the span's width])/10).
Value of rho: 0.839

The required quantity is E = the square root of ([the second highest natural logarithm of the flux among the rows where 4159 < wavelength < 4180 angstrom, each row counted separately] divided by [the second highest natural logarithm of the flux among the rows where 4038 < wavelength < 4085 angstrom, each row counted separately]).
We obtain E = 0.95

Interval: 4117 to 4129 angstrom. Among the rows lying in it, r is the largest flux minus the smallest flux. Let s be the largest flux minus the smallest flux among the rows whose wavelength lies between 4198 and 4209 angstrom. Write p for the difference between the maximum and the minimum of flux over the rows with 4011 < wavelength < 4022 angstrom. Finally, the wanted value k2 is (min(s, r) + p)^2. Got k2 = 1.1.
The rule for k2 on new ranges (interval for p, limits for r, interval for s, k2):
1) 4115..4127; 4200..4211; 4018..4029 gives 0.6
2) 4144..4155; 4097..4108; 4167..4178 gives 1.6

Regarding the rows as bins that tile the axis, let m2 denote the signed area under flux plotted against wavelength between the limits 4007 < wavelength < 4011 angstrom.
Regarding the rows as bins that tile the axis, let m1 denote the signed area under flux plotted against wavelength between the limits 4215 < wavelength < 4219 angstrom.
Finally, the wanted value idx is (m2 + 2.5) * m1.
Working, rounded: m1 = 13.1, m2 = 9.8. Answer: 162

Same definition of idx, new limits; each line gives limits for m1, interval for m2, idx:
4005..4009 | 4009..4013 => 133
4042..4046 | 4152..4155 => 98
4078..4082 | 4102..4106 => 131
